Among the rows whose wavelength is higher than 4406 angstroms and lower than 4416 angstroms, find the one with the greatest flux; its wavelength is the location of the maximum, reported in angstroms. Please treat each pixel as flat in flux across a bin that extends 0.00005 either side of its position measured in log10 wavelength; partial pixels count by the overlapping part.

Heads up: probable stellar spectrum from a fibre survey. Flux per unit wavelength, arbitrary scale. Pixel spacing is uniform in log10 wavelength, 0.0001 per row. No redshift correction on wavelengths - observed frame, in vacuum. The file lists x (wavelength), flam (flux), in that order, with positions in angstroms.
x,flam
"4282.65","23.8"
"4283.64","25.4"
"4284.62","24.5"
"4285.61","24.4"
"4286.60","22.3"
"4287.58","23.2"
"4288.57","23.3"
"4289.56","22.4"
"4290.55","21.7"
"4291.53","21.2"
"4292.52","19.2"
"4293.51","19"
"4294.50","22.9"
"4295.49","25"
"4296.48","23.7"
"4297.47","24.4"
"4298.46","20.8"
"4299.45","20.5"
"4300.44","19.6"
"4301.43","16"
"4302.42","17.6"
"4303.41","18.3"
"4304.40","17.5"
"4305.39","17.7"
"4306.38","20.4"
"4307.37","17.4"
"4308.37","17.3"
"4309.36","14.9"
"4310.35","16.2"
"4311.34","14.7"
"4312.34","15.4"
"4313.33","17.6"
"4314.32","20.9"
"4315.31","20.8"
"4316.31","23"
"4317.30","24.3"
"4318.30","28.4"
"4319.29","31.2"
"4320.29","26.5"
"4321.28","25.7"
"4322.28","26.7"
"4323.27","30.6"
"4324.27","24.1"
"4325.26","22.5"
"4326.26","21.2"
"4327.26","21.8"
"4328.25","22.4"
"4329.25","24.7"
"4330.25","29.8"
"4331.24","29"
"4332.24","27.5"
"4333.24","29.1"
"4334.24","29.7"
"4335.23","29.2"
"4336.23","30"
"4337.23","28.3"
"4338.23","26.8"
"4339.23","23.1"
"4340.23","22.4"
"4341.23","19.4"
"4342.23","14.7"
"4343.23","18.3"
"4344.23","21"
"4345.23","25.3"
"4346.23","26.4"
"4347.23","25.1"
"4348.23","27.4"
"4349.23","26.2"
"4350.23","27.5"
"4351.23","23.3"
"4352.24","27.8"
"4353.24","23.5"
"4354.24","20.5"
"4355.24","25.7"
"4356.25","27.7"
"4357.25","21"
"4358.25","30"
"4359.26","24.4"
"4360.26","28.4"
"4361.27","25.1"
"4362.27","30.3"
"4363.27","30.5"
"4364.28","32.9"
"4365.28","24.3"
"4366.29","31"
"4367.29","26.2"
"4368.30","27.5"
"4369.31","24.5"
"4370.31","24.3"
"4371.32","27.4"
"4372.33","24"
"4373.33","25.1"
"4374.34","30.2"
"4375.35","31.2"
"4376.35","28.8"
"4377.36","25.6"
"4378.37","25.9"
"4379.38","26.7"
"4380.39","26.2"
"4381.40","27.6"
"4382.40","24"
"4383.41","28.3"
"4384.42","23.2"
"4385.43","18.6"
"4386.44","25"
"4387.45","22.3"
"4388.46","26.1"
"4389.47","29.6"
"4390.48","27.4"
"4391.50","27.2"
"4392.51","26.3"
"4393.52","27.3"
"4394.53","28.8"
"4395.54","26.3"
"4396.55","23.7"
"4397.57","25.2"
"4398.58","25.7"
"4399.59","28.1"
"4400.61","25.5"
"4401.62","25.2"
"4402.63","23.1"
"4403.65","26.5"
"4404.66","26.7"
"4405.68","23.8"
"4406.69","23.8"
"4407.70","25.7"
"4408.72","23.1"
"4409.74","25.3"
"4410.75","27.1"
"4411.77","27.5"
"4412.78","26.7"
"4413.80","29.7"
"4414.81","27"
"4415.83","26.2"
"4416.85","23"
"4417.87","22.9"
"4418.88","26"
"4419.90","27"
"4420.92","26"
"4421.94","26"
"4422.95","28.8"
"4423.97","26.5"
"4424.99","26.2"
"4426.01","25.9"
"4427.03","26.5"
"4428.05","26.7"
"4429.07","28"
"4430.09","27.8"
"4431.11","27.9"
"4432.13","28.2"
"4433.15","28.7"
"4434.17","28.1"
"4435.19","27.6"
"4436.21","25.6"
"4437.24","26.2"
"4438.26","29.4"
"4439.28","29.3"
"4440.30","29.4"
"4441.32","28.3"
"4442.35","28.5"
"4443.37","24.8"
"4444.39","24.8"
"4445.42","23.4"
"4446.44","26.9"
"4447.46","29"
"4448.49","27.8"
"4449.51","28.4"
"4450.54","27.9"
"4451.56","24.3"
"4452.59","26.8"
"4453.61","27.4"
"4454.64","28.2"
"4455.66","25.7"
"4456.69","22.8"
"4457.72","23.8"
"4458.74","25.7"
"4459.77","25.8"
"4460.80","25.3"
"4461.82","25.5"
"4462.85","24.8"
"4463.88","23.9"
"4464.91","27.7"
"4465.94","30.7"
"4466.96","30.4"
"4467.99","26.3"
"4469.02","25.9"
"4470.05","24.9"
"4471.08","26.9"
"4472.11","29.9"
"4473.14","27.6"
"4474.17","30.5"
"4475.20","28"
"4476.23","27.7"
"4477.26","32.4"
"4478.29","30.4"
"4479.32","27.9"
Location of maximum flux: 4413.80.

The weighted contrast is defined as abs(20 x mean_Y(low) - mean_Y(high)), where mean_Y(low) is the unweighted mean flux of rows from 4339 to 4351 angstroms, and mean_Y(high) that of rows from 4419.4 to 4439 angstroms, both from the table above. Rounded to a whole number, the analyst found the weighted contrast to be 434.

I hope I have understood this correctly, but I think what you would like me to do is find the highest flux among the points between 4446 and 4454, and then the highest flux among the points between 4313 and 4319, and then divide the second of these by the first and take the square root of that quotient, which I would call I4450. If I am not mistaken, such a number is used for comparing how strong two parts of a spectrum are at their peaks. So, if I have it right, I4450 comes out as 0.99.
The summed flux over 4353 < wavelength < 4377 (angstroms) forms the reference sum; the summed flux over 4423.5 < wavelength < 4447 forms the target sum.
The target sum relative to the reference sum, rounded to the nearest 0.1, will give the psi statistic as 1.0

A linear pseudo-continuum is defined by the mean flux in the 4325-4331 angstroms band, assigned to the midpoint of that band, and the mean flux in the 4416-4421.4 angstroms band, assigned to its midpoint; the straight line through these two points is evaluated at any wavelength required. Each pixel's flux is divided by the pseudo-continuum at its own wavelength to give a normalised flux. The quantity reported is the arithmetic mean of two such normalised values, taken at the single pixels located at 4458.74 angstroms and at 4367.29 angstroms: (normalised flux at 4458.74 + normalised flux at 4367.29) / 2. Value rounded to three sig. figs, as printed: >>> 1.04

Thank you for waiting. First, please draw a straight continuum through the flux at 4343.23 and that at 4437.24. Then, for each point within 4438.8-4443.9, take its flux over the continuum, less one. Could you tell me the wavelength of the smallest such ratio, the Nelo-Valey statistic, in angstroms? 4443.37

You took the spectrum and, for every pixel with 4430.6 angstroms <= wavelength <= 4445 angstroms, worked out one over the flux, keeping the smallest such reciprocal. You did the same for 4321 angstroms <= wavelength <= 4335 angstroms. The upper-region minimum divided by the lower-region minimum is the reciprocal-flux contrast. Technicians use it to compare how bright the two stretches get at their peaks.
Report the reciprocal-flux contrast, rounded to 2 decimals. 1.04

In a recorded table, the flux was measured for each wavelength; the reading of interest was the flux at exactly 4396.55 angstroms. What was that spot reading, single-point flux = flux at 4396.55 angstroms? 23.7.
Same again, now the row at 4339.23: 23.1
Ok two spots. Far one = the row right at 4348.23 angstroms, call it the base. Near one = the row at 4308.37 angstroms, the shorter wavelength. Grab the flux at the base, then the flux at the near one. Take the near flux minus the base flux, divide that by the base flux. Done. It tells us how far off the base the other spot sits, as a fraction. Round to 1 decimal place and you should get -0.4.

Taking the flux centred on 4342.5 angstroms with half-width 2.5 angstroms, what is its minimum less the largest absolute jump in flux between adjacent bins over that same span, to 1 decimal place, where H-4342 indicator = 10.0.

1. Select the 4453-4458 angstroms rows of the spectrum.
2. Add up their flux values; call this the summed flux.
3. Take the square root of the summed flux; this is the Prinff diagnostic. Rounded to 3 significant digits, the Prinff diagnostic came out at 11.3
